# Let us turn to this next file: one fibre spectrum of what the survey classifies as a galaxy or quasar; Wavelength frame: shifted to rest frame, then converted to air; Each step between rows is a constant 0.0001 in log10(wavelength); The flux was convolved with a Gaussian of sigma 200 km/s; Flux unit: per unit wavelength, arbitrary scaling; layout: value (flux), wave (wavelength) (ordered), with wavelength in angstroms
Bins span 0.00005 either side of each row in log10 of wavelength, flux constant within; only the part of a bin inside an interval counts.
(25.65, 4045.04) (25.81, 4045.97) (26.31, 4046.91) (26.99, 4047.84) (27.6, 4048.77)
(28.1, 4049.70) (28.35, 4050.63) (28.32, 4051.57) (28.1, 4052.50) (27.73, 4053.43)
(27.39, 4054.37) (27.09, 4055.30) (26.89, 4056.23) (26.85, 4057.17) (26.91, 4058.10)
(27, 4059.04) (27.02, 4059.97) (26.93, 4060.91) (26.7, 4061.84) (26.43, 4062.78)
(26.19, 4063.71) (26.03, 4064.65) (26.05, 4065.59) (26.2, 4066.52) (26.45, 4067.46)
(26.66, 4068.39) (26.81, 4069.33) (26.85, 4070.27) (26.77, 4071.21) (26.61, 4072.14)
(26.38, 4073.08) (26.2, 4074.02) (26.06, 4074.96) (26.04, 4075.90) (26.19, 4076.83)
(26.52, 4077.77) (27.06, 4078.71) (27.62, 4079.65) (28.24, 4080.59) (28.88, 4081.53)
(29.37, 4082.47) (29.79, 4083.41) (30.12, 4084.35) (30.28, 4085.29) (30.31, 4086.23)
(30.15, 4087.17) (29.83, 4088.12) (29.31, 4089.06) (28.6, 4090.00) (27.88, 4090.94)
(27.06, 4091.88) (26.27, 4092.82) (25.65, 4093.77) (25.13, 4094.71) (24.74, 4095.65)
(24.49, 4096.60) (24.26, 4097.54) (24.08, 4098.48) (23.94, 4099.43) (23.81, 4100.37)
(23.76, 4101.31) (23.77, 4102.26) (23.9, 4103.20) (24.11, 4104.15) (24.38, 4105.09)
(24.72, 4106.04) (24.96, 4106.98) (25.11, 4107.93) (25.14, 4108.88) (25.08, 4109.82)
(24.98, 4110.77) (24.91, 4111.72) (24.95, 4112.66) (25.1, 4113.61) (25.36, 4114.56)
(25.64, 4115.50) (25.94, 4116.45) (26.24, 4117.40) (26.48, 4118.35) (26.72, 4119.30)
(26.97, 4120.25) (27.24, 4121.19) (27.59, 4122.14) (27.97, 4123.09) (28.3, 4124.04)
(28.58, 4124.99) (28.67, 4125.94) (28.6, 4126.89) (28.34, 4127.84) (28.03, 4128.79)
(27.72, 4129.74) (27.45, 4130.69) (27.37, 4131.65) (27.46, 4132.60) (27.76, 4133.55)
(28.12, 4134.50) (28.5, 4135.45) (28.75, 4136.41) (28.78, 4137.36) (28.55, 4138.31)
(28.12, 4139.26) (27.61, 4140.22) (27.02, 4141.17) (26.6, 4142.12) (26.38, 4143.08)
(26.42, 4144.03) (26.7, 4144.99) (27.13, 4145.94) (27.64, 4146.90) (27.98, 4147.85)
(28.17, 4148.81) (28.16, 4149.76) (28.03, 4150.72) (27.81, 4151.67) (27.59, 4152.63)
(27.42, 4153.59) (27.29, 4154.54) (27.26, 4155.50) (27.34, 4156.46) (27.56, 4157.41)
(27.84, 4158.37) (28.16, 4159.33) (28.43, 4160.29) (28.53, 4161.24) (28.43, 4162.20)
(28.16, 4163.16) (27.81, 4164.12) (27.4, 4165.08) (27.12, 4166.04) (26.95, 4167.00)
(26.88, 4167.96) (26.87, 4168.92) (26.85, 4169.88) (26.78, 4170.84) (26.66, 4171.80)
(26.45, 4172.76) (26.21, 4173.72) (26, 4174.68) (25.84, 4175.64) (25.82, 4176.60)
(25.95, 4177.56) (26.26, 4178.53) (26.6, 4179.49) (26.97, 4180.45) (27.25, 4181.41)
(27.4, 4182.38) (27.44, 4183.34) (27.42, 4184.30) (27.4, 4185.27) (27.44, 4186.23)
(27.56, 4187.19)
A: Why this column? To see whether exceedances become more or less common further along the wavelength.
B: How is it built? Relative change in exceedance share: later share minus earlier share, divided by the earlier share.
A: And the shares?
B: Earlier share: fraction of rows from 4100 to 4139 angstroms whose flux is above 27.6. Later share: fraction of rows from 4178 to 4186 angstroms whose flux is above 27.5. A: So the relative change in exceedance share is -1.0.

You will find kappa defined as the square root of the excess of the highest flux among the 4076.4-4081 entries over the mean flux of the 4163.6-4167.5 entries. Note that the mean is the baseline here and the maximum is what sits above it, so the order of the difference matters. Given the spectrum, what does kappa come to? 1.0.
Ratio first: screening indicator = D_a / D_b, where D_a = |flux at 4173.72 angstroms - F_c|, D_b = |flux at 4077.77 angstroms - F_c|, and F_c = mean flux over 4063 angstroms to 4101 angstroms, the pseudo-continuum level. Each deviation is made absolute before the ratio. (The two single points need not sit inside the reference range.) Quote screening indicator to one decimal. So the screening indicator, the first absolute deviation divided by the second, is 1.7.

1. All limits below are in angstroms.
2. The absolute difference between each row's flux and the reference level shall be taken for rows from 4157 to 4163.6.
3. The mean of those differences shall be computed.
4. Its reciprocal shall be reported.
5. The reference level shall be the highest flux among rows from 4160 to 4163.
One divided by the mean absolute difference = 2.7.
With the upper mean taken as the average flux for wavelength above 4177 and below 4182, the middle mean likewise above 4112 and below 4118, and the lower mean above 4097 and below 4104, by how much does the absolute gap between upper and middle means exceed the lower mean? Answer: -22.9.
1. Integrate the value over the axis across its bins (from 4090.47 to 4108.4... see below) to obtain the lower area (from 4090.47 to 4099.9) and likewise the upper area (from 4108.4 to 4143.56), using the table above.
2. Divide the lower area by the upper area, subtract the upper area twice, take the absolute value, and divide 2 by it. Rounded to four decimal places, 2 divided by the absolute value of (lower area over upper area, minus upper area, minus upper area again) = 0.0010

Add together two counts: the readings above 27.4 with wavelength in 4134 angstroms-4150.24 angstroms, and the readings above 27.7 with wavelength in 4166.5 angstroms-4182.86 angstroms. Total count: 11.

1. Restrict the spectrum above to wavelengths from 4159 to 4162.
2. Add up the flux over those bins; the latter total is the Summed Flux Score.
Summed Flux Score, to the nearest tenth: 85.1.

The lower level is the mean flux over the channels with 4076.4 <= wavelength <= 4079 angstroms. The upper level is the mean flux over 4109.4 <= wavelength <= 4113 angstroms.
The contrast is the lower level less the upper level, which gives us 1.6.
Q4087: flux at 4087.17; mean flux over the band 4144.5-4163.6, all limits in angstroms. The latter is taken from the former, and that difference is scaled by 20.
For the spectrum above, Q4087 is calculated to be 47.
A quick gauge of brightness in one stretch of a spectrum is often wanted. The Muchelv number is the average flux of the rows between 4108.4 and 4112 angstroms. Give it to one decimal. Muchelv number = 25.0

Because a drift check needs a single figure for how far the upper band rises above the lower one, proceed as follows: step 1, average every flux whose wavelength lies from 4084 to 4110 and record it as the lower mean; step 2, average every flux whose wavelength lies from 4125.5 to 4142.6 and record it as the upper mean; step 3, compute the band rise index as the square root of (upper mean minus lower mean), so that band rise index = 1.37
